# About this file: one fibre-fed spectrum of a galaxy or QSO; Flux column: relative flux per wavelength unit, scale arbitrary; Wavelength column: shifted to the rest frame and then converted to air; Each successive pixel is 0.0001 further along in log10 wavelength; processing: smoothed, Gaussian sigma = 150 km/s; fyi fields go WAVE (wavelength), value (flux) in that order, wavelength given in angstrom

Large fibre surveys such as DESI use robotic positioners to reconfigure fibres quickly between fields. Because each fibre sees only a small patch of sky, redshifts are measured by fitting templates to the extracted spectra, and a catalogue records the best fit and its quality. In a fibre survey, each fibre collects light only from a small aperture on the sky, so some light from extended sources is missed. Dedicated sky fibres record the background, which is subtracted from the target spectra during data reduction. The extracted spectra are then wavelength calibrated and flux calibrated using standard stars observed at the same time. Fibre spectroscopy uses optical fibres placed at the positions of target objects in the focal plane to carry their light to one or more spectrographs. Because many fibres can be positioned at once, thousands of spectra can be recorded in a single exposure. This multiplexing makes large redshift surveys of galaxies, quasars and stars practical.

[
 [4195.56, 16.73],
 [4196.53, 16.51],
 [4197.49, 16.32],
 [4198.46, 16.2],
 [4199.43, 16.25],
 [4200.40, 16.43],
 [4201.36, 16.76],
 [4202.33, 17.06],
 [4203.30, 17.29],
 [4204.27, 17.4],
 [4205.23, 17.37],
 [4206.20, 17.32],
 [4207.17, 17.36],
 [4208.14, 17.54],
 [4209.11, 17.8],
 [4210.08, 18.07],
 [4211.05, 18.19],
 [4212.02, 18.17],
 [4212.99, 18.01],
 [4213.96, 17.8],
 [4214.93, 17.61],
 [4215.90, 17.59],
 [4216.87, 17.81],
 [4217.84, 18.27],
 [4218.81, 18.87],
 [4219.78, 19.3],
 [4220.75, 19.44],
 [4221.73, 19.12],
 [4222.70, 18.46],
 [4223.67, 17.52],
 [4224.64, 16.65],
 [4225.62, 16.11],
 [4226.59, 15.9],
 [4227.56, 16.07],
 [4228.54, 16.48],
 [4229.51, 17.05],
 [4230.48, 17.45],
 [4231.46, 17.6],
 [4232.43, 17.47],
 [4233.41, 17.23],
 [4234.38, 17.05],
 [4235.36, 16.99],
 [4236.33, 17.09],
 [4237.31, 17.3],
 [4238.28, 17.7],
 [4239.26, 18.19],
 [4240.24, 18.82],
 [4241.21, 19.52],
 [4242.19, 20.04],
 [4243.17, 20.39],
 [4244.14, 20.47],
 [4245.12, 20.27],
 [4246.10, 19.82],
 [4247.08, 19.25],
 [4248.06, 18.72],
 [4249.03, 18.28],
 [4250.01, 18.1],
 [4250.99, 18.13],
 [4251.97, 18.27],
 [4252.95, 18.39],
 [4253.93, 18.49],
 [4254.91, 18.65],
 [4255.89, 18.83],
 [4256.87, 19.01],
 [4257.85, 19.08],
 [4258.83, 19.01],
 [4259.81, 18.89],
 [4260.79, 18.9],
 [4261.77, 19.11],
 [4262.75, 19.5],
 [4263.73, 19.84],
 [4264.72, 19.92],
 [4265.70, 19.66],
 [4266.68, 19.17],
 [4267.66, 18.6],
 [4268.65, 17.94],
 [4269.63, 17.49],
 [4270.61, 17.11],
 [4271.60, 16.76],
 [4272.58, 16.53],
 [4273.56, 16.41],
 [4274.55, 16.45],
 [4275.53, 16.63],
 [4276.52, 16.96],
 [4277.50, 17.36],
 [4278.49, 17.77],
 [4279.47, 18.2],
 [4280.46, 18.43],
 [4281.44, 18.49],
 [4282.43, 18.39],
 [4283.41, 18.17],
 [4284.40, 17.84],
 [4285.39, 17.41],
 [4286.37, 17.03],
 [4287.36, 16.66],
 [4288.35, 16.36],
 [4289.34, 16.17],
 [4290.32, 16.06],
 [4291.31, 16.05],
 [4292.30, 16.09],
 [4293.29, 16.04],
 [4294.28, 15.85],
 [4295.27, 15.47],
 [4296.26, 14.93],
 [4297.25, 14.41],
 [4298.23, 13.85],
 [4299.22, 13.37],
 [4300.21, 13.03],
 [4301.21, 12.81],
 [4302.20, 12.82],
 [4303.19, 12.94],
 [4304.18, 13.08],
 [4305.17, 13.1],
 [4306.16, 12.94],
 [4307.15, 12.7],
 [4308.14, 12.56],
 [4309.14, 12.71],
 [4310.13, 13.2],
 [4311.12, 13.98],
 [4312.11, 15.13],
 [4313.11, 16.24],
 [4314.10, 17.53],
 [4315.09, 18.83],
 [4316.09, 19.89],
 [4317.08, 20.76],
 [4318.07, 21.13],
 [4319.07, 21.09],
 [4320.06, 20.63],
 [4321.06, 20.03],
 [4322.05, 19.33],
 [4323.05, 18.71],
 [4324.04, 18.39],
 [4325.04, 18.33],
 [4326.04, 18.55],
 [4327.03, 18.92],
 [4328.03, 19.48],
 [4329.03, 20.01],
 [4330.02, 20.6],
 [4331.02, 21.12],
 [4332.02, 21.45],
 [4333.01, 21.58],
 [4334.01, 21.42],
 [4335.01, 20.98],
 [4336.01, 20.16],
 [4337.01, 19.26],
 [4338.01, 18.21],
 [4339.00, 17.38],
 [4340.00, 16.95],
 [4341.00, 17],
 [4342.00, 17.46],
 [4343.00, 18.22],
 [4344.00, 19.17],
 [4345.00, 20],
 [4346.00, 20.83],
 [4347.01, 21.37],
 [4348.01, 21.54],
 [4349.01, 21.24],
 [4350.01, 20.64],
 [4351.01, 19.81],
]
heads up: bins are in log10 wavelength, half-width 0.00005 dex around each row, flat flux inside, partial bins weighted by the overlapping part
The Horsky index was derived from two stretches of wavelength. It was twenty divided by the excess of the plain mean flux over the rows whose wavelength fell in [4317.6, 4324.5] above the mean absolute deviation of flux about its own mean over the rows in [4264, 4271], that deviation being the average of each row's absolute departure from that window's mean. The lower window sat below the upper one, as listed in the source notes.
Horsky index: 1.05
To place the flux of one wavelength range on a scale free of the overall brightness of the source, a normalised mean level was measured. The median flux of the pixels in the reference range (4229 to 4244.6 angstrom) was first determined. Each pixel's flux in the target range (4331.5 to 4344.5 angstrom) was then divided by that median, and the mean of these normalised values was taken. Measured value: 1.09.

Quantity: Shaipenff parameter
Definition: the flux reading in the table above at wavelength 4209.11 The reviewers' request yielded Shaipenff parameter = 17.8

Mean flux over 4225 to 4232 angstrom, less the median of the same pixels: 0.19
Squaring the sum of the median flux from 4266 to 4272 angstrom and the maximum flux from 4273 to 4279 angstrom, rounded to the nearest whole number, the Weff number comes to 1259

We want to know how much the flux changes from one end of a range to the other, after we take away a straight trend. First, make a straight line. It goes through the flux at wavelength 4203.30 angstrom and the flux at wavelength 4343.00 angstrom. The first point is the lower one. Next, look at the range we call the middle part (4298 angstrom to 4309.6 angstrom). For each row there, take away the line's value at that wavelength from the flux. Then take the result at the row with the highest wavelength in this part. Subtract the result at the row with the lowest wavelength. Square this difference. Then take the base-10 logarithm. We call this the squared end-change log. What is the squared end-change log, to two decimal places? 0.17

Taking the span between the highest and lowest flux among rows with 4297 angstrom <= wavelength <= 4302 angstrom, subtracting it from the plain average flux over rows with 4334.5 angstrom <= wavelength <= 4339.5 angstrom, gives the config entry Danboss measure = 17.6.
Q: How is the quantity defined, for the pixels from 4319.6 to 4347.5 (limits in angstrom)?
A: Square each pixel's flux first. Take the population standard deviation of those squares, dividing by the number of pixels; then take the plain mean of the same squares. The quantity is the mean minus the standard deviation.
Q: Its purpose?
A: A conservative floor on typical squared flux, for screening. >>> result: 327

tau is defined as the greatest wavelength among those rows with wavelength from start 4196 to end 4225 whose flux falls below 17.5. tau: 4224.64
